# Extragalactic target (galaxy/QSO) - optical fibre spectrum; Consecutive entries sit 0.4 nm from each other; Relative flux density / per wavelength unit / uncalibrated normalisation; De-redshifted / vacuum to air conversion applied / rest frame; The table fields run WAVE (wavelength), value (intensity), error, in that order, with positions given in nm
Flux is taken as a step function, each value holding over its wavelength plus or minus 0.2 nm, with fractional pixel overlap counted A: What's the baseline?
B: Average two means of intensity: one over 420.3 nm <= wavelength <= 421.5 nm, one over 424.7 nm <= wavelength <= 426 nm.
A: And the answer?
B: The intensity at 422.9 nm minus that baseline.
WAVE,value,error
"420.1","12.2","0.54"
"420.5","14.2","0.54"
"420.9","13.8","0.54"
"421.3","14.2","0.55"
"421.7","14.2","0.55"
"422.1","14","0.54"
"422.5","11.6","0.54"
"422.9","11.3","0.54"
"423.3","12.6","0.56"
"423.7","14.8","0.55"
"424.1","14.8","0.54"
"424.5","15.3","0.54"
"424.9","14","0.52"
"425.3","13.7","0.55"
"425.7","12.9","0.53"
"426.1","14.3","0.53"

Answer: -2.5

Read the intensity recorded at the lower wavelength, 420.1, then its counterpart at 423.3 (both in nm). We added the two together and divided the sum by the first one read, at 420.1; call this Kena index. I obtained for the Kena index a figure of 2.03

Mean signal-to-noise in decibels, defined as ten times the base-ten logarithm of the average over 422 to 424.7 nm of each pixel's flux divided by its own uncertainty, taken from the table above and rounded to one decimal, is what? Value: 13.9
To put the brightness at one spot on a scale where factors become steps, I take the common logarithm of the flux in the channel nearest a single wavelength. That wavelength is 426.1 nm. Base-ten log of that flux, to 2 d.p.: 1.16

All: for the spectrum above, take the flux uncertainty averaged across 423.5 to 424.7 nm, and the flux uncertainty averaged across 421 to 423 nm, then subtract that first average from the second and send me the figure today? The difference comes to 0.0007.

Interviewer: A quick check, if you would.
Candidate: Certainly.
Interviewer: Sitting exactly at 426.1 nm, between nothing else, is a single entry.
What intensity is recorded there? 14.3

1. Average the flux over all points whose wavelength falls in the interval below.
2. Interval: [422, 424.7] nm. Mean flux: 13.5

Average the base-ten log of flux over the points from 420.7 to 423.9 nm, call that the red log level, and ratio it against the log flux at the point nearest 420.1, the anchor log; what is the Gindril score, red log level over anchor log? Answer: 1.033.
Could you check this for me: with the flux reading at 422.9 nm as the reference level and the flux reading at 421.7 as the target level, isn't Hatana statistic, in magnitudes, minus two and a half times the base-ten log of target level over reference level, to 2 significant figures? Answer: -0.25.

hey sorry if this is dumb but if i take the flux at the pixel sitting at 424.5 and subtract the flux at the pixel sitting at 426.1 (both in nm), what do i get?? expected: 1.0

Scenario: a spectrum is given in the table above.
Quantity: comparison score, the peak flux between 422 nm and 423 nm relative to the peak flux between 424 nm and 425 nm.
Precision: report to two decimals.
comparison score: 0.92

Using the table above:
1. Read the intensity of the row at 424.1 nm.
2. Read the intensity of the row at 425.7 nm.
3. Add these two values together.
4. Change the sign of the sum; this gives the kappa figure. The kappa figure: -27.7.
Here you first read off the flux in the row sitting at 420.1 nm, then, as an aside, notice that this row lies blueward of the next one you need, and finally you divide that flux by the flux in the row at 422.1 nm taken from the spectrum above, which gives 0.87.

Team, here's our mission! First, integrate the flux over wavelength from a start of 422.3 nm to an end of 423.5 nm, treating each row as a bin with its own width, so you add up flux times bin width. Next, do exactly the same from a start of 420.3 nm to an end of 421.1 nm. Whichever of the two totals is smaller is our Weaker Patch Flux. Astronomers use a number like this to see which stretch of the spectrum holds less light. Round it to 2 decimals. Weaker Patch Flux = 11.20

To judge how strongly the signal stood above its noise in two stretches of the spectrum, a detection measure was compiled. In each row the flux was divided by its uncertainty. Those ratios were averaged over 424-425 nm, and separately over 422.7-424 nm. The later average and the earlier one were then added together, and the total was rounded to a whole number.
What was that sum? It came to 51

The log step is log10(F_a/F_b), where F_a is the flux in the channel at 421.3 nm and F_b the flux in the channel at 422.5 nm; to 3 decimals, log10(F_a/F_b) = 0.088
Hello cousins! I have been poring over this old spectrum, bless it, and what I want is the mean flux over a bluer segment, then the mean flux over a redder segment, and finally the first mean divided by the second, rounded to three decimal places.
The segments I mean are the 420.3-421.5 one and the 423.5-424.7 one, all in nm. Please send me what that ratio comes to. 0.940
